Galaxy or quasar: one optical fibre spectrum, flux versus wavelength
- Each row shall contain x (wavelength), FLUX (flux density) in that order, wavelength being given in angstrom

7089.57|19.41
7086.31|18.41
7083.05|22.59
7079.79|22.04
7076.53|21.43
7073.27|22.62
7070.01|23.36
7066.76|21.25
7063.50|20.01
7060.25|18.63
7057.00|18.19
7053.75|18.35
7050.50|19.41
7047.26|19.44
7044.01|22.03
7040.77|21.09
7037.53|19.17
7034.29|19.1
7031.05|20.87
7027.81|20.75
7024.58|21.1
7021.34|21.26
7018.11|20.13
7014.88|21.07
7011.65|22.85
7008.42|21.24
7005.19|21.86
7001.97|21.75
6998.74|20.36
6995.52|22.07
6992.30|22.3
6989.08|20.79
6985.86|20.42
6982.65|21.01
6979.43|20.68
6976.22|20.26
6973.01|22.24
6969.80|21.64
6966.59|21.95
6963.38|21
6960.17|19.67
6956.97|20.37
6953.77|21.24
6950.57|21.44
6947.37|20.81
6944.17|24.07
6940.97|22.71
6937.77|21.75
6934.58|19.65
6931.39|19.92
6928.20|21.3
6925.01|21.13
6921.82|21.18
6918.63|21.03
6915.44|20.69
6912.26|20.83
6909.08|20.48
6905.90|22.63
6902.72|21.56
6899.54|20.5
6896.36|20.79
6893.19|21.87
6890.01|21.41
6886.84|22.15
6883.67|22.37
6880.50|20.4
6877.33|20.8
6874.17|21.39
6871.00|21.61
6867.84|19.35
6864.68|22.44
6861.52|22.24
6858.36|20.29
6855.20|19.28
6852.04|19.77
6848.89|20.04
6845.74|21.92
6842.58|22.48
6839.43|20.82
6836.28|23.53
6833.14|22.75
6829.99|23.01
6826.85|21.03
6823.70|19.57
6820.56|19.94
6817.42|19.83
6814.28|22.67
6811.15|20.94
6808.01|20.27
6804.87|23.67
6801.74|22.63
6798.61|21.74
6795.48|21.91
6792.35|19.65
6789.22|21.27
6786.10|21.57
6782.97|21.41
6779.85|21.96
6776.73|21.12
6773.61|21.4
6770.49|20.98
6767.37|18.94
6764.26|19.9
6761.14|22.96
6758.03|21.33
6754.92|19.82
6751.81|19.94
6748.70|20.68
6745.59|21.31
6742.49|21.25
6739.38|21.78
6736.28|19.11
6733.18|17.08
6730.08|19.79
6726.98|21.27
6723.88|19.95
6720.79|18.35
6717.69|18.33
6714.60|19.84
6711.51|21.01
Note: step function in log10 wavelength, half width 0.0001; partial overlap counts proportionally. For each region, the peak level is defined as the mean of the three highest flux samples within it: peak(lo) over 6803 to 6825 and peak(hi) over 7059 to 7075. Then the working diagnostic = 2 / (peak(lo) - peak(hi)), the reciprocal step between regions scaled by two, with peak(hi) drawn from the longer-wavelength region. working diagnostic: 120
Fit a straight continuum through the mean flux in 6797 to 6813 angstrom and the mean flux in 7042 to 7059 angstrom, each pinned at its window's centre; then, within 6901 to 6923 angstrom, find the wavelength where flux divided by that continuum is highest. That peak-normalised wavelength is 6905.90 angstrom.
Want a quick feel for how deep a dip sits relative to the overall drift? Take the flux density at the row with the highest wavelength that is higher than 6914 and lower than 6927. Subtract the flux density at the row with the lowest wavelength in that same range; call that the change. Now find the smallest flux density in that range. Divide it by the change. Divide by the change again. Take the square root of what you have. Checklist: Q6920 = 10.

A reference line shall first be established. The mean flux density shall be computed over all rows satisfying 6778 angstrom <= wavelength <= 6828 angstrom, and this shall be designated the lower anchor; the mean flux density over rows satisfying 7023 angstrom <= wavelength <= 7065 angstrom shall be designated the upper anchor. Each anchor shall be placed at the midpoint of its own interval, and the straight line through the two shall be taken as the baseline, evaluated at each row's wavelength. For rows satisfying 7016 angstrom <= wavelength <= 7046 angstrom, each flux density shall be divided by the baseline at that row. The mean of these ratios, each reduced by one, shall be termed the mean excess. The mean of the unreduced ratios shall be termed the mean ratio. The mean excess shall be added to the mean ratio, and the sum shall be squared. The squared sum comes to 1.14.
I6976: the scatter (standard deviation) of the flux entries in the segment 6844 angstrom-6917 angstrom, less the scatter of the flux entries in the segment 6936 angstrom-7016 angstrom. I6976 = 0.0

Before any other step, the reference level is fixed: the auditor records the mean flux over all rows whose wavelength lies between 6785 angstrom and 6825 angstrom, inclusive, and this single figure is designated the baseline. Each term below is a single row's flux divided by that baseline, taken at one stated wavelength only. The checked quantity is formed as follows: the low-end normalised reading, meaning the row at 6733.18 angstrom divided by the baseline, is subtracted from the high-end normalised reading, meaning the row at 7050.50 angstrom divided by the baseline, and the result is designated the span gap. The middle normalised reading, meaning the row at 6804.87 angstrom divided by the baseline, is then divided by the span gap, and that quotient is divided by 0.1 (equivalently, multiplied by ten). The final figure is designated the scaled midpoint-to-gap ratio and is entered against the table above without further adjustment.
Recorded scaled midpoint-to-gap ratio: 102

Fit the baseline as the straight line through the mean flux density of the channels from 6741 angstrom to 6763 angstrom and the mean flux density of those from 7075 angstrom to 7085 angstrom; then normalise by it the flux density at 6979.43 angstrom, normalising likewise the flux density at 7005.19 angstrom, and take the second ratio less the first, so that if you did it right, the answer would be 0.051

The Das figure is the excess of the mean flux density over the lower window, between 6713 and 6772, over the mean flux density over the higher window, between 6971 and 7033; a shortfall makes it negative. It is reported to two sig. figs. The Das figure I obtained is -1.1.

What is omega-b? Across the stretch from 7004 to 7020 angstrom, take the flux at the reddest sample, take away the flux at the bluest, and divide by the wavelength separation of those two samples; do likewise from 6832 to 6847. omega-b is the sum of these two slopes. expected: -0.20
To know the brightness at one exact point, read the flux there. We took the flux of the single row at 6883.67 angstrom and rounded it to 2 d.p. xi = 22.37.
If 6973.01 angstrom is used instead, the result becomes 22.24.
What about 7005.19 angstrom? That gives 21.86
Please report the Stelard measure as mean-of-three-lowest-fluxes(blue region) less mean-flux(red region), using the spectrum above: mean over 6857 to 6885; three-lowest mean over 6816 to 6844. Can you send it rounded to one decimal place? -1.4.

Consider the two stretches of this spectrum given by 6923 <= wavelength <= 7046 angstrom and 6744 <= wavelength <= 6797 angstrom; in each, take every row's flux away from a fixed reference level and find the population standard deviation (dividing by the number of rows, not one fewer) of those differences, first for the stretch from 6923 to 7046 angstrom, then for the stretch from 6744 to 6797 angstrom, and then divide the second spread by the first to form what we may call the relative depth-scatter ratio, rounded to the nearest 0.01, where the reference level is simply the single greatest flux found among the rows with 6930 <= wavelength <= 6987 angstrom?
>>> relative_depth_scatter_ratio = 0.97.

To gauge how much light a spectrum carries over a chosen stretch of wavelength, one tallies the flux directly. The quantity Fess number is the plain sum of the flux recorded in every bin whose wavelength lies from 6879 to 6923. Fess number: 298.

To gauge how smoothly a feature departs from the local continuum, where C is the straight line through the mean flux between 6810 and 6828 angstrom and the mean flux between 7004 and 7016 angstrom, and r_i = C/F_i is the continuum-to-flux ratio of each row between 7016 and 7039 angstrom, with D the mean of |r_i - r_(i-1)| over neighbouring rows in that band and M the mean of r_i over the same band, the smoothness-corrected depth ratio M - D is 1.04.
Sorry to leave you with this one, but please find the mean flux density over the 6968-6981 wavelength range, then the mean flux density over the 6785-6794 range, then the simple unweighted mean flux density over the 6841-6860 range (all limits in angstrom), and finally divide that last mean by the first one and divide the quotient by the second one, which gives 0.047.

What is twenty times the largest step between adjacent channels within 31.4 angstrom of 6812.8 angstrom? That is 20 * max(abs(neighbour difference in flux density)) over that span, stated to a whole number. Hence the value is 68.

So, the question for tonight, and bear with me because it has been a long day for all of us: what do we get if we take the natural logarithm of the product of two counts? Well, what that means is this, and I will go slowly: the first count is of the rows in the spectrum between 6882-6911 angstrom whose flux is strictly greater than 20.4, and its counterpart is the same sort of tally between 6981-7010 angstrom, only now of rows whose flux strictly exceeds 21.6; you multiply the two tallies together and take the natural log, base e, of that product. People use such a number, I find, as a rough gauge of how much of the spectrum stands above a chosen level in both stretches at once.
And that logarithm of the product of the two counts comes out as 3.6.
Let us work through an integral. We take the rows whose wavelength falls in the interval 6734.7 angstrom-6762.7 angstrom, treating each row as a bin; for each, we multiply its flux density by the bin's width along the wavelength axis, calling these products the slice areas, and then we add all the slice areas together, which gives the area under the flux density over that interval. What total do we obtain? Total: 585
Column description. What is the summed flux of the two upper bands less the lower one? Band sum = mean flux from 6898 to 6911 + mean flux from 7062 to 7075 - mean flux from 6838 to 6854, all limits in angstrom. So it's 22.1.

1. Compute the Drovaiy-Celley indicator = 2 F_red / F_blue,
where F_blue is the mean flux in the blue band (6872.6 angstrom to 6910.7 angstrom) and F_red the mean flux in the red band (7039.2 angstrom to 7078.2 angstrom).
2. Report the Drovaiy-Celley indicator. 1.92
